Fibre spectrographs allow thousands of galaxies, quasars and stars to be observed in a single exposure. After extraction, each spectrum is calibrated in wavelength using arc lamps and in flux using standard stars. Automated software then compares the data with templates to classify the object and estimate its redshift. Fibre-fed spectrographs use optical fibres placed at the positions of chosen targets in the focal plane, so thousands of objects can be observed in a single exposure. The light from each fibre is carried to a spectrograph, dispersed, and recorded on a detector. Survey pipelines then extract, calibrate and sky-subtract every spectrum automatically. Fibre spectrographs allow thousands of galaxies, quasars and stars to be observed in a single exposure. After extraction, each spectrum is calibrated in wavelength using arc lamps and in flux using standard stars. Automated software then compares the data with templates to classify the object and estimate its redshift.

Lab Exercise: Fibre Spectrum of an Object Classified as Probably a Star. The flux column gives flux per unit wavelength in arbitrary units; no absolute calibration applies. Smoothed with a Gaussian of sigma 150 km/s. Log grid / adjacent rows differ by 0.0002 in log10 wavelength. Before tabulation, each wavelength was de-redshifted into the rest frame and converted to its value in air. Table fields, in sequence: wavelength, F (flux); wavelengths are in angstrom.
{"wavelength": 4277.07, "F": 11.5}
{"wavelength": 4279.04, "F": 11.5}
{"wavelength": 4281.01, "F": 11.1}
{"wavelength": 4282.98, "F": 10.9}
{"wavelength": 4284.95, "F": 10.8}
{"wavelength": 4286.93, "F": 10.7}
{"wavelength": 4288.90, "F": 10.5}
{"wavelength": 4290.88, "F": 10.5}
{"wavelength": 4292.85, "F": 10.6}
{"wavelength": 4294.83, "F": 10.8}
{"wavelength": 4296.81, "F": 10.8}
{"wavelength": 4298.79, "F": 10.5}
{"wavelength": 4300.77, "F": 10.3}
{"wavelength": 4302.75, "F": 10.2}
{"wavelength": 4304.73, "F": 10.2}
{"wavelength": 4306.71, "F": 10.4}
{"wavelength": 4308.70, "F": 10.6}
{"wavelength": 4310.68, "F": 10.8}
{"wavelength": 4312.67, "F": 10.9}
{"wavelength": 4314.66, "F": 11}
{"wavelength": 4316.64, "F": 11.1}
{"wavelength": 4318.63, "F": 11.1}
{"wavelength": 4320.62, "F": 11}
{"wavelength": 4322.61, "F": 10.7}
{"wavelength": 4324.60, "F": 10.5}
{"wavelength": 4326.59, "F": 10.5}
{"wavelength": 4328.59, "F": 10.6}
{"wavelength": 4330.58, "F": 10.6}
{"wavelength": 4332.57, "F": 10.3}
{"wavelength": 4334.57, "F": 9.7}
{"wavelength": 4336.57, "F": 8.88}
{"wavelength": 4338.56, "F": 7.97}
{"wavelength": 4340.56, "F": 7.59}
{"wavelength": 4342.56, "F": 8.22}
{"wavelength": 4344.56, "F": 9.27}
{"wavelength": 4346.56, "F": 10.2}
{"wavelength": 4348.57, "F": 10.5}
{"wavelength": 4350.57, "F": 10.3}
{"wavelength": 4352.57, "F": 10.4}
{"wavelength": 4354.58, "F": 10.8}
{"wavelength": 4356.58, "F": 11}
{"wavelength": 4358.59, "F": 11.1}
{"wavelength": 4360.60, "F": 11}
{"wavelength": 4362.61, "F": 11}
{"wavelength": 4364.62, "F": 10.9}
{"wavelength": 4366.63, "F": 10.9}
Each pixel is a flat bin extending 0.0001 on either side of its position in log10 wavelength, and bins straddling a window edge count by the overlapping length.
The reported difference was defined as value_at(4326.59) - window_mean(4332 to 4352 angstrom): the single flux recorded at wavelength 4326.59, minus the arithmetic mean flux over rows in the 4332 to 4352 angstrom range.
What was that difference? 1.2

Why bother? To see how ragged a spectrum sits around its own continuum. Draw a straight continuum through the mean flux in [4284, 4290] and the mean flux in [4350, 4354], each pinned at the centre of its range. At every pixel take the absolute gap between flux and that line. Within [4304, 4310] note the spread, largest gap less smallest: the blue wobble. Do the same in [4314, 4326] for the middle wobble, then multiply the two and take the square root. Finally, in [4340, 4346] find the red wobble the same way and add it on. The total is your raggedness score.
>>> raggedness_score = 2.1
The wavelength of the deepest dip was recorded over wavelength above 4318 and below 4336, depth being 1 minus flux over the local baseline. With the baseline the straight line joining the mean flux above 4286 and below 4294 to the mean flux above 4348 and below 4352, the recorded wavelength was 4334.57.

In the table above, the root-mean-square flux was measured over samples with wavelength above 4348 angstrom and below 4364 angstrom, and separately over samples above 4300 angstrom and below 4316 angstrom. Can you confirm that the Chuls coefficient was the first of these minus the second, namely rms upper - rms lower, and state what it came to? 0.21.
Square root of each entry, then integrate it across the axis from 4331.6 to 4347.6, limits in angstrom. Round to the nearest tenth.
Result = 47.9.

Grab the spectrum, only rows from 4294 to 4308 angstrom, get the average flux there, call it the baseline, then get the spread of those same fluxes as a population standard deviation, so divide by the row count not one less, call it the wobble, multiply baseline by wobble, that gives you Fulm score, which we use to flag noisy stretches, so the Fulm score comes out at 2.5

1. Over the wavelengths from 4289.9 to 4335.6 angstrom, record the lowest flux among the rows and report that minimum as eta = 9.7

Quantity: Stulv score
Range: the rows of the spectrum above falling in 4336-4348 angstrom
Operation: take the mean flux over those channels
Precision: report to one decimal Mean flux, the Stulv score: 8.7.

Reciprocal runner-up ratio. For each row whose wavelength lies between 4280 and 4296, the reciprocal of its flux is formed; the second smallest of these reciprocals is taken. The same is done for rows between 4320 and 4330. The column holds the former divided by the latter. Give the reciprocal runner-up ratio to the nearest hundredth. 0.98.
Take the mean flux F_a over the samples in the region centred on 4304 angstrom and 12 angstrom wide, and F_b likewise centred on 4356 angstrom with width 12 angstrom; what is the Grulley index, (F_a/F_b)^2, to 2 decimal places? 0.93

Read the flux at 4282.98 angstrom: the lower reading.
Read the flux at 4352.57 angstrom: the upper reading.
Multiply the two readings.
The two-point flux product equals 113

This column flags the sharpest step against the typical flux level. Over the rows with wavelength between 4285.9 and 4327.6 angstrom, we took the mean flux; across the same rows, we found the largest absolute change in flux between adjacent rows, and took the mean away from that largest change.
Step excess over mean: -10.4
